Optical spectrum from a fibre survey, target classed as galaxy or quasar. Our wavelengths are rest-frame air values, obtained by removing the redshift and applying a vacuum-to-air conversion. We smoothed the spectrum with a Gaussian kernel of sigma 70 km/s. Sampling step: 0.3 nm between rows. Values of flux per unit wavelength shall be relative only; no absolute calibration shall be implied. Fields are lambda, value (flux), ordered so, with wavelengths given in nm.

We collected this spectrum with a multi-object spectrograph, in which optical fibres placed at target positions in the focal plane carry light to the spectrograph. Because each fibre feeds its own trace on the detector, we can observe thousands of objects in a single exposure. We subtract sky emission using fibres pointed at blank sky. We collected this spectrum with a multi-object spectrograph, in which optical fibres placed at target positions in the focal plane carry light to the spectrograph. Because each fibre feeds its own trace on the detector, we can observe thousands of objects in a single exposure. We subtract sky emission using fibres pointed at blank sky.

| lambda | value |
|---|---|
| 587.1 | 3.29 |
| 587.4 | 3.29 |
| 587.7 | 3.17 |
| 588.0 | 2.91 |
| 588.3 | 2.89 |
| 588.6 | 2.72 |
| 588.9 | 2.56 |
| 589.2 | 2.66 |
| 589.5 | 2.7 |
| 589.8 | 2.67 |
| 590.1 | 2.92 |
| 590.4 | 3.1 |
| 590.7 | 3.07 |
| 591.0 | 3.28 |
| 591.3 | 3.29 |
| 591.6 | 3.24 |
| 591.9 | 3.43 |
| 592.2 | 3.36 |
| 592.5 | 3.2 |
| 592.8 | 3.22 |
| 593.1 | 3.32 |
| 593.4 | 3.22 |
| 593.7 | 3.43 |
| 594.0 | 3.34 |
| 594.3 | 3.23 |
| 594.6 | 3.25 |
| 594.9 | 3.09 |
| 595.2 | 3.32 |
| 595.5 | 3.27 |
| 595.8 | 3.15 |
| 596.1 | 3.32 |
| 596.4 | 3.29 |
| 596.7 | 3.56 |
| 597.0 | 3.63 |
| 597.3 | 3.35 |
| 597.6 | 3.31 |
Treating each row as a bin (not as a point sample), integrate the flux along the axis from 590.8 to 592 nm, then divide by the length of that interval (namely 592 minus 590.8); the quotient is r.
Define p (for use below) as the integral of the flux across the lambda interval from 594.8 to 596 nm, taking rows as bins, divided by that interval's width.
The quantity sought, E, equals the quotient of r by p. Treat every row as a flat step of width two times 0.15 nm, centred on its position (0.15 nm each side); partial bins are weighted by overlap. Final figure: 1.02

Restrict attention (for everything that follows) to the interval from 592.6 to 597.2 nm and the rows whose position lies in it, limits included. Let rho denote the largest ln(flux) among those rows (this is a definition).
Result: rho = 1.29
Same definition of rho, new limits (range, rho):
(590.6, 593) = 1.23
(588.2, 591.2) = 1.19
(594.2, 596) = 1.20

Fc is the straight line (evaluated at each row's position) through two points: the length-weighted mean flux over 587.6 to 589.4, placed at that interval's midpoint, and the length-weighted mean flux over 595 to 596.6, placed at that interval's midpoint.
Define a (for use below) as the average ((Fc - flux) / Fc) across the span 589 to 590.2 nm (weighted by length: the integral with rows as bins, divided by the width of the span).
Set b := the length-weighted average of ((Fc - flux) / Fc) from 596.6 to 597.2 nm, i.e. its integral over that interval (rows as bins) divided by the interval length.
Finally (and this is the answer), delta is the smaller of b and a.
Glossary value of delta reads -0.07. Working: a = 0.05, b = -0.070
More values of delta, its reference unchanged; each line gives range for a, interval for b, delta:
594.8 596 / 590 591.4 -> -0.06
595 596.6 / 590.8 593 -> -0.09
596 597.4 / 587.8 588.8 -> -0.03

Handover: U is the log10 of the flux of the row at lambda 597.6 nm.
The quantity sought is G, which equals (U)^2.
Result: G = 0.270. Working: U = 0.520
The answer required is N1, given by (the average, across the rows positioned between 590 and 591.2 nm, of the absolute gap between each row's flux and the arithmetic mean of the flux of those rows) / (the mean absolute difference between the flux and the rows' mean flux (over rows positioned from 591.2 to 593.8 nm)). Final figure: 1.3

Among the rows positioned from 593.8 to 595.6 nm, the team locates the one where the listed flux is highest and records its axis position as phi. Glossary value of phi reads 594.0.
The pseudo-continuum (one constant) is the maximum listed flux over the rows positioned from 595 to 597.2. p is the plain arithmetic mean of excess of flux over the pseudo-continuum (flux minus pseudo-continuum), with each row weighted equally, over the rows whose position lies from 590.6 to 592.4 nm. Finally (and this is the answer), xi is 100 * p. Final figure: -35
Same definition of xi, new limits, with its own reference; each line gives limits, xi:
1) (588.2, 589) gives -91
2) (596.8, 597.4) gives -14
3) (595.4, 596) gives -42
